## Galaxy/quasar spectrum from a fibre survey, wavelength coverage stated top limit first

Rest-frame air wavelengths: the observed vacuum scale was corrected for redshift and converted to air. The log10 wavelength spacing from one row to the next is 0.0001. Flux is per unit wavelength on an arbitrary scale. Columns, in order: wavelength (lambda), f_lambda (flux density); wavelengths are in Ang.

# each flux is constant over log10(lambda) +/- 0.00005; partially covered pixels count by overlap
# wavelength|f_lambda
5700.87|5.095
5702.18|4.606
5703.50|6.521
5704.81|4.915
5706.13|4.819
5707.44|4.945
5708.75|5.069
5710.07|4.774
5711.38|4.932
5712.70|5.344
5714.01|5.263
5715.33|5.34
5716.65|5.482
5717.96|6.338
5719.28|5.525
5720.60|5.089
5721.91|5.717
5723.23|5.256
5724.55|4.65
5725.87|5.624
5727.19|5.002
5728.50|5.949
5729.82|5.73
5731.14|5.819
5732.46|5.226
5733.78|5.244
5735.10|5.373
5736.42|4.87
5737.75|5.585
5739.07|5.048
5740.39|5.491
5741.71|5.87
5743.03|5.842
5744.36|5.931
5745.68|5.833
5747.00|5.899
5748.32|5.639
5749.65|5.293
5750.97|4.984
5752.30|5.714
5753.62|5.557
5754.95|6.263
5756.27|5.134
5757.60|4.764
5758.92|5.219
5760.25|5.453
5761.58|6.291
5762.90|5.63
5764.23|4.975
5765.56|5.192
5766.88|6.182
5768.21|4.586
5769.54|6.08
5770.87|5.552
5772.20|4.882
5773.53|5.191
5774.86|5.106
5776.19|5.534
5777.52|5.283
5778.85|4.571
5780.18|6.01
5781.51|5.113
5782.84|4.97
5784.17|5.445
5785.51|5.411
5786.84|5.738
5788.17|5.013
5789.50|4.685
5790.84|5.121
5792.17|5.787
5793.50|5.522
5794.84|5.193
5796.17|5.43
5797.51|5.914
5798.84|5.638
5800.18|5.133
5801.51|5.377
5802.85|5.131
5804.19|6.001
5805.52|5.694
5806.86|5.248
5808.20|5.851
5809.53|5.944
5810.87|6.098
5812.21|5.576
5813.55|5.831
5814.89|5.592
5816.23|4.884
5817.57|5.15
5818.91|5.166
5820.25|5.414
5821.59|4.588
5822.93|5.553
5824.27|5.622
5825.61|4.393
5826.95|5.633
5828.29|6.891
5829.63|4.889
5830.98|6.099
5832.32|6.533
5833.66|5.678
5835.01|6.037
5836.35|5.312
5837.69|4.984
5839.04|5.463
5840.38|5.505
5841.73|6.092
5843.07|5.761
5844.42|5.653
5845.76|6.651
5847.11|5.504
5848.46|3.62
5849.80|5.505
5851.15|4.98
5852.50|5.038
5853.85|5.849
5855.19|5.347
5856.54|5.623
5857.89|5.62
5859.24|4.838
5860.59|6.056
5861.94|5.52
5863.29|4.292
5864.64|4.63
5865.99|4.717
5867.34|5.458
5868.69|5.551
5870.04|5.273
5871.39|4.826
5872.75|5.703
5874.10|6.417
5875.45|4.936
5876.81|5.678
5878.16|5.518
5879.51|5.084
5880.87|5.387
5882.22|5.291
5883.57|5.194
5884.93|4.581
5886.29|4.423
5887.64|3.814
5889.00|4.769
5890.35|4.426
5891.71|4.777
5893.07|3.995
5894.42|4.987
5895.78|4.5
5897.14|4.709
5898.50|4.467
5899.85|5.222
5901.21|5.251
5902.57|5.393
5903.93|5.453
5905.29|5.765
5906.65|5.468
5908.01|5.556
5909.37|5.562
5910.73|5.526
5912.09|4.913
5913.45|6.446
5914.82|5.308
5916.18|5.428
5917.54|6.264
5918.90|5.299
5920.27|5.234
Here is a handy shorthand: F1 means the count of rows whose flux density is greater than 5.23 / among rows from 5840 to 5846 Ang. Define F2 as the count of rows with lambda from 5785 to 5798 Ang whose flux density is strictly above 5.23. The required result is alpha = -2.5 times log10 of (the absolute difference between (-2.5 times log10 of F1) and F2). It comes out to -2.2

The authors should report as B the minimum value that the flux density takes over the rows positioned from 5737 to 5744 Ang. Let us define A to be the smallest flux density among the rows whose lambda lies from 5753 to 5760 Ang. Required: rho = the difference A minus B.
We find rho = -0.28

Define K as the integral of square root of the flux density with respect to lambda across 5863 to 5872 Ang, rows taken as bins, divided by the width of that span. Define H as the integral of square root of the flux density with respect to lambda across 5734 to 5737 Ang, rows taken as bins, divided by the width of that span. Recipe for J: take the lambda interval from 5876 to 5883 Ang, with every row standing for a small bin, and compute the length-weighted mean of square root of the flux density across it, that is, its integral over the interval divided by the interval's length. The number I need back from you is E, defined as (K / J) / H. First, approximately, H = 2.27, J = 2.32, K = 2.23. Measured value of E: 0.424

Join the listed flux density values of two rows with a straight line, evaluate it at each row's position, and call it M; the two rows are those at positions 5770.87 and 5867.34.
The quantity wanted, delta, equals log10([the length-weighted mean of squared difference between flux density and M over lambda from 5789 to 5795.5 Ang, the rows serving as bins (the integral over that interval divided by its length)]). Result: -0.70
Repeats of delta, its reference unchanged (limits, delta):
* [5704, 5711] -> -0.28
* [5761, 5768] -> -0.49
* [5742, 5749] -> -1.13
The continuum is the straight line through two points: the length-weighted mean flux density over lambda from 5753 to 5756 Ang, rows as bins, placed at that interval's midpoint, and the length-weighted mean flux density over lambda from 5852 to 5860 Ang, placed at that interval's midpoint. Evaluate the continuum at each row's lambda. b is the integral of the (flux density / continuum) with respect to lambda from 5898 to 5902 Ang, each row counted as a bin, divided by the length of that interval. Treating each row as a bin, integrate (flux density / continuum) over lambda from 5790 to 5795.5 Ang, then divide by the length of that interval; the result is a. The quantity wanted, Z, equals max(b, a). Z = 0.96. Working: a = 0.951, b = 0.96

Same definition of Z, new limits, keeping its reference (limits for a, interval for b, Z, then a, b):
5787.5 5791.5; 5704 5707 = 0.87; 0.871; 0.82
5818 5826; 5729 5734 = 0.94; 0.930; 0.94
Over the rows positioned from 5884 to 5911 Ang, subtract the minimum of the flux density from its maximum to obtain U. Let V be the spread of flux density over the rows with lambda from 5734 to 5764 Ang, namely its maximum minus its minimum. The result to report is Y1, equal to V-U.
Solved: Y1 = -0.4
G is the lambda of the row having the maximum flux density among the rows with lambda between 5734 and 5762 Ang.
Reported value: 5761.58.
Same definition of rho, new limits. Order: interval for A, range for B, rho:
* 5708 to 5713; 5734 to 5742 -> -0.10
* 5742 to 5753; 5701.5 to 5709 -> 0.38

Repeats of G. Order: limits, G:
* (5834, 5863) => 5845.76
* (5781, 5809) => 5804.19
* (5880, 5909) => 5905.29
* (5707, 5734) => 5717.96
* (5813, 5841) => 5828.29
